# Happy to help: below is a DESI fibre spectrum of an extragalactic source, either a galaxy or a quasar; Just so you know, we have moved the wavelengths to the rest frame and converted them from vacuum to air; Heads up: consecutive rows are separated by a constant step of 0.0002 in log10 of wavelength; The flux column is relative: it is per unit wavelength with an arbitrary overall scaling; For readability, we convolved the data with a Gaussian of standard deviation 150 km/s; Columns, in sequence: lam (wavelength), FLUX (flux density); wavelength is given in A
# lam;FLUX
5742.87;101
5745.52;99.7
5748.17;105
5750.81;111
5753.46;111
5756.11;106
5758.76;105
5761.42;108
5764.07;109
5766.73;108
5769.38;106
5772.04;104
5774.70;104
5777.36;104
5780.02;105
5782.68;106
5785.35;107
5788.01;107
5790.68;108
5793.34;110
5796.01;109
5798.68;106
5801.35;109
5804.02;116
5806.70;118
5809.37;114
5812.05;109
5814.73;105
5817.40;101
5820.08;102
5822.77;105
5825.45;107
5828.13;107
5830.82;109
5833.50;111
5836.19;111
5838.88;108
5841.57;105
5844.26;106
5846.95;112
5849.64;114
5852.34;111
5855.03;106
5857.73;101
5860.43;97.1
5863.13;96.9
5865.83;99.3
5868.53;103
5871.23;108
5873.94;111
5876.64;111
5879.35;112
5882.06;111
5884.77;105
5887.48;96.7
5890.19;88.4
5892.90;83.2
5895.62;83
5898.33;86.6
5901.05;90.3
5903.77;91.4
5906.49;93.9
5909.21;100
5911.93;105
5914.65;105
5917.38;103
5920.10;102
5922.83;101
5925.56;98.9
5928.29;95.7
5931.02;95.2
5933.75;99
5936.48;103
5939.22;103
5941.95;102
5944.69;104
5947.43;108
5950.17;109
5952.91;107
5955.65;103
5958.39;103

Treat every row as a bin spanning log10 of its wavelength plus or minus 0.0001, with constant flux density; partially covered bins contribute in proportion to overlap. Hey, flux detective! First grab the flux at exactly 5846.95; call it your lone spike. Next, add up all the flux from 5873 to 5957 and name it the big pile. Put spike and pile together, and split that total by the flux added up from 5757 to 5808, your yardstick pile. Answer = 1.6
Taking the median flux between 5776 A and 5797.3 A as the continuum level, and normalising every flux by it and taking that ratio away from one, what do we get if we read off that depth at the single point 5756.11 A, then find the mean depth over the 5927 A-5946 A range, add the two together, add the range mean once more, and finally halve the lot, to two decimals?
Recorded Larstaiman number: 0.07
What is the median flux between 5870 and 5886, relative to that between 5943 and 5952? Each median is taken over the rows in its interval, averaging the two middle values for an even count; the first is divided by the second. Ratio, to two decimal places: 1.03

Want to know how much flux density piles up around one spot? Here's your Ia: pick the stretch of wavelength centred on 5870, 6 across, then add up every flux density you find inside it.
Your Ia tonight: 211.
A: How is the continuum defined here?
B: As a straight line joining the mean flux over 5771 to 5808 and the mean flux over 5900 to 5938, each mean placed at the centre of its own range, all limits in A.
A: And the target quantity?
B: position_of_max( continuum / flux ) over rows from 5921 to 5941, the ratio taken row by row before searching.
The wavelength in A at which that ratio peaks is 5931.02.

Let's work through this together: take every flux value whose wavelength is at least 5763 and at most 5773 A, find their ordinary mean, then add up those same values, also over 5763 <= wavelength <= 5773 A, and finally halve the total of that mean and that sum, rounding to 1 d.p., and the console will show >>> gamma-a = 266.9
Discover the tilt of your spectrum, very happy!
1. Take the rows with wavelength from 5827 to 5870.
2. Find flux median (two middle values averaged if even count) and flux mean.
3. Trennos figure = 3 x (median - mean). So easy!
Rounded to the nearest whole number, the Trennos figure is 1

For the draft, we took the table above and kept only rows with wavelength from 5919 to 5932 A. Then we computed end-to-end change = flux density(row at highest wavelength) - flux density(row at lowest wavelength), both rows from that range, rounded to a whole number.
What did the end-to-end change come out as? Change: -7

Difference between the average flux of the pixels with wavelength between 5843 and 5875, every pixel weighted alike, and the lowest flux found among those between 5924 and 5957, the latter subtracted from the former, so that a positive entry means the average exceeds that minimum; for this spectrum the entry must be 10.2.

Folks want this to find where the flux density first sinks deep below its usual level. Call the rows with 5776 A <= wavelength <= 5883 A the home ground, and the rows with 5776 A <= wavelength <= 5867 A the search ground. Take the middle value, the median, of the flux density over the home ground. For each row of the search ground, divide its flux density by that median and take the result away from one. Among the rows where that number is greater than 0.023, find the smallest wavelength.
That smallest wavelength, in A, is 5777.36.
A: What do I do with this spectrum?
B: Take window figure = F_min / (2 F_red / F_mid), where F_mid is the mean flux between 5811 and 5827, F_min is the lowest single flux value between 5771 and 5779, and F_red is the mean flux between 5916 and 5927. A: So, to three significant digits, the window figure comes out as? 53.9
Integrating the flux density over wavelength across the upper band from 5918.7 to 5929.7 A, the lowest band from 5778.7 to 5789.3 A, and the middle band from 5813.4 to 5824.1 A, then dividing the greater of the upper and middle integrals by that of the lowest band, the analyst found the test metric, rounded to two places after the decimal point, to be 0.98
